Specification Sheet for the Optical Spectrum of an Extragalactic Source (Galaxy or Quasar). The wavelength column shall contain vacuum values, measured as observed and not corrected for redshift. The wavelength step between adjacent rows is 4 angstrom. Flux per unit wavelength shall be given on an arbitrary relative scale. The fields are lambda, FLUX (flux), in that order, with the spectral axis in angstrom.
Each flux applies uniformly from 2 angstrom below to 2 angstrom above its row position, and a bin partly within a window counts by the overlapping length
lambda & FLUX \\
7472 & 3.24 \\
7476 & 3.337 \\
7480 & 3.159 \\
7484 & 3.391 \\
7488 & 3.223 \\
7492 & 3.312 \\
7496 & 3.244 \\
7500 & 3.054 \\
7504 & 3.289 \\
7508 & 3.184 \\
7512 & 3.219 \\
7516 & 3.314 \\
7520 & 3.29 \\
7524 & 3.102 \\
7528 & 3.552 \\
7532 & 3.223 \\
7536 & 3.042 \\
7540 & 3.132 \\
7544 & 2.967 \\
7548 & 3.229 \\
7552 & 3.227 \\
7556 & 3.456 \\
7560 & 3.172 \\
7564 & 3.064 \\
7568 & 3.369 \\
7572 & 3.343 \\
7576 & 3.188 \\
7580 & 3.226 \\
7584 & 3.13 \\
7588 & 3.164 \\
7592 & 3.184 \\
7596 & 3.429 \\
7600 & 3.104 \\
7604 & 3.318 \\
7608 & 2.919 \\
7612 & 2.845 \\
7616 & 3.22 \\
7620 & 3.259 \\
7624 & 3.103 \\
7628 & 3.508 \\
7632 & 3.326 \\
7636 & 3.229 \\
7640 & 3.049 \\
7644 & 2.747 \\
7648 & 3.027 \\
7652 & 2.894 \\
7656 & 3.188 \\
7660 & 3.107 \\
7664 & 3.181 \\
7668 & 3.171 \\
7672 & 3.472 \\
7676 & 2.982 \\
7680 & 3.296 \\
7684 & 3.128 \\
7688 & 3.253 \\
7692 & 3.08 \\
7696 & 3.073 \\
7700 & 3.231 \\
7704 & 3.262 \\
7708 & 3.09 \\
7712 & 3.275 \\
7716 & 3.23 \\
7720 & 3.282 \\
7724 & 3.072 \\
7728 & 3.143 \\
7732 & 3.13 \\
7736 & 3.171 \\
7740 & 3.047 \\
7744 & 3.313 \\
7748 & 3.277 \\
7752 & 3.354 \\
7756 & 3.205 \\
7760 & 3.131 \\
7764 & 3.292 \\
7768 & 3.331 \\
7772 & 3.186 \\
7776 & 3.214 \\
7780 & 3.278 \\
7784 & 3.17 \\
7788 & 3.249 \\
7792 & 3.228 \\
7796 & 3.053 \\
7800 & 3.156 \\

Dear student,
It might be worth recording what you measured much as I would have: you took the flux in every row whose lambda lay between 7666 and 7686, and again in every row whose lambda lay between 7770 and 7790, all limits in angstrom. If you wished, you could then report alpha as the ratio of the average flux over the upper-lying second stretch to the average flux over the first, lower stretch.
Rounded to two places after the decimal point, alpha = 1.00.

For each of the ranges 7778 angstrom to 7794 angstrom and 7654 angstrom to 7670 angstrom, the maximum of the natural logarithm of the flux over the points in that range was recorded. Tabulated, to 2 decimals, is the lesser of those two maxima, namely 1.16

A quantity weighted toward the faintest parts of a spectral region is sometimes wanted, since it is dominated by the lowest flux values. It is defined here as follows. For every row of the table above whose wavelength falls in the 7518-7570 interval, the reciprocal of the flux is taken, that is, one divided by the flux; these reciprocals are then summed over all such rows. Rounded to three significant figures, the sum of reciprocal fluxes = 4.05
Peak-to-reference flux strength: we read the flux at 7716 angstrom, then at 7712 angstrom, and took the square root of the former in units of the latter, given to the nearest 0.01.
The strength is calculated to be 0.99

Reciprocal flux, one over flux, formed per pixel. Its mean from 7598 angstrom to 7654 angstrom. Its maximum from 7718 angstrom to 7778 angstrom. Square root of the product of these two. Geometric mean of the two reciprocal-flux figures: 0.326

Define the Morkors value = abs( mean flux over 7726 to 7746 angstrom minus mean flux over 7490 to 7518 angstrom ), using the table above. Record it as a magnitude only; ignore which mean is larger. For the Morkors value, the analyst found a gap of 0.07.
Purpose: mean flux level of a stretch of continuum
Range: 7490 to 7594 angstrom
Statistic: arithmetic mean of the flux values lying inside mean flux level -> 3.22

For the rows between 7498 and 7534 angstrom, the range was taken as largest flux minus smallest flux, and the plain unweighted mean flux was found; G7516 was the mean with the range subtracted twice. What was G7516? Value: 2.3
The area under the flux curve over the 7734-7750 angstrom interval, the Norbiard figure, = 51.2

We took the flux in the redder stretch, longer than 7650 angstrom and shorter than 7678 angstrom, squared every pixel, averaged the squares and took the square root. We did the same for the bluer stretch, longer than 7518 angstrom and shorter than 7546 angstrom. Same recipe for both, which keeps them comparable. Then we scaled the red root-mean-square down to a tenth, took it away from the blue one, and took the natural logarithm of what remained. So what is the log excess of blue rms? 1.06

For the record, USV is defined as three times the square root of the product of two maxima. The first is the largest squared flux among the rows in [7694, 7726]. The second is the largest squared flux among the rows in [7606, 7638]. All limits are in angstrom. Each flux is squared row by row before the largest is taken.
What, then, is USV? 34.5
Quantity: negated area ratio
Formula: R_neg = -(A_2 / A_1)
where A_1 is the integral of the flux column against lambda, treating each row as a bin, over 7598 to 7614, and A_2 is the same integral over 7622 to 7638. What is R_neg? -1.08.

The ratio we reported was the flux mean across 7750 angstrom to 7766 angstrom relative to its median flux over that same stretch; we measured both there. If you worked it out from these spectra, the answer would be 1.00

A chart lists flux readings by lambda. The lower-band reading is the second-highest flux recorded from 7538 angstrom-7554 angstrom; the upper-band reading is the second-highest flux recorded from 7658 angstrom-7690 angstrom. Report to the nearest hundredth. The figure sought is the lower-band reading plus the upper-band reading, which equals 6.52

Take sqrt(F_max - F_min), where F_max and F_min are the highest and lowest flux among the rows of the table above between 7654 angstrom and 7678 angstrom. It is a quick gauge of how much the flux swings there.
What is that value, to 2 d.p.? 0.70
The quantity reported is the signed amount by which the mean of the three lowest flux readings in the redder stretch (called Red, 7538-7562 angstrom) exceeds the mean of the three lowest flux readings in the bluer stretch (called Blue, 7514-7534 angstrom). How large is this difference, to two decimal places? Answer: -0.11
